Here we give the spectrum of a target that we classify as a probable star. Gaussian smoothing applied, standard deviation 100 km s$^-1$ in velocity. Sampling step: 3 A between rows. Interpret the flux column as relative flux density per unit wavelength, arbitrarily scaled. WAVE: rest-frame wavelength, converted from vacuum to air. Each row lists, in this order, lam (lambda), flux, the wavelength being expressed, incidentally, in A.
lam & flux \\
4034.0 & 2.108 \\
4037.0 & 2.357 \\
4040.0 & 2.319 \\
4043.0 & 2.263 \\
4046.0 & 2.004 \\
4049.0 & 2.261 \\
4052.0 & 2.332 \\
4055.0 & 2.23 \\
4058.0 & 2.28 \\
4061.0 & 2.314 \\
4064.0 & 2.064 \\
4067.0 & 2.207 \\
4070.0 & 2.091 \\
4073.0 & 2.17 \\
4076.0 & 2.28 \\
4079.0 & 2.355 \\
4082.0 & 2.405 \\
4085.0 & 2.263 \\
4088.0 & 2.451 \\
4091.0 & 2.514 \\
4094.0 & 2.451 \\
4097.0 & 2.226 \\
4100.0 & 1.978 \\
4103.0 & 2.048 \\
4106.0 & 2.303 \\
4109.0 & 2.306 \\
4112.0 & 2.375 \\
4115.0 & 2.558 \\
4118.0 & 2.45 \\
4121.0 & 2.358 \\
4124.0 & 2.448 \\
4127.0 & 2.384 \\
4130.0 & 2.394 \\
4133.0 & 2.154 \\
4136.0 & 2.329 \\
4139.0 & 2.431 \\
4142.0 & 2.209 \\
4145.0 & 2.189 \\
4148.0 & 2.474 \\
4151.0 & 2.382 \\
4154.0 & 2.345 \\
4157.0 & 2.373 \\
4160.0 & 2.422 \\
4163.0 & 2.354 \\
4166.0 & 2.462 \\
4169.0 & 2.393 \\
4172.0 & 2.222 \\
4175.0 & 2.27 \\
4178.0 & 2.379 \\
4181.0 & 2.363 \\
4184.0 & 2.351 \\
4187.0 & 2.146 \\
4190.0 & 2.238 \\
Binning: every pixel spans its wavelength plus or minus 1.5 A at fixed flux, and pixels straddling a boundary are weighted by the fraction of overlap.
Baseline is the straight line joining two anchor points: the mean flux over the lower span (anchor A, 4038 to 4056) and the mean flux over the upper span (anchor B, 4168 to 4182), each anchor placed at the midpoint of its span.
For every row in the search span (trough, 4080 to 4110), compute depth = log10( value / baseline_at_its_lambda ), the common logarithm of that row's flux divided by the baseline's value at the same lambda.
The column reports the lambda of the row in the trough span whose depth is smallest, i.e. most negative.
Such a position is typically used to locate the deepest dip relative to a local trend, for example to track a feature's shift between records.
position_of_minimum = 4100.0 A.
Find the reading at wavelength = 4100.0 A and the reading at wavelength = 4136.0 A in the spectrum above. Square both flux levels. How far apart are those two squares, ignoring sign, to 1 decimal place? 1.5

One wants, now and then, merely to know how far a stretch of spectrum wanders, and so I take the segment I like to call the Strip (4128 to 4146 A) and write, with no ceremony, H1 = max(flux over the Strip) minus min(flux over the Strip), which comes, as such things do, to 0.28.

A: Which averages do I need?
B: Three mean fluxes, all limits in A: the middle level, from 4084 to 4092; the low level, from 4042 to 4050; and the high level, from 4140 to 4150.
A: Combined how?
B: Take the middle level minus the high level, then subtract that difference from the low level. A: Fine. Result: 2.06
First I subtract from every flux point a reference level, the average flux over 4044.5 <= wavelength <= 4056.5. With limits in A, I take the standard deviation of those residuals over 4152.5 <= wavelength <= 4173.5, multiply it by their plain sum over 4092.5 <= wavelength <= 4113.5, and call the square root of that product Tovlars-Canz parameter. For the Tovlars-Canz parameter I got 0.13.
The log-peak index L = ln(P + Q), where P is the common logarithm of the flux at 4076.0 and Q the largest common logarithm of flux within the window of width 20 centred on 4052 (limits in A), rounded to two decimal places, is -0.32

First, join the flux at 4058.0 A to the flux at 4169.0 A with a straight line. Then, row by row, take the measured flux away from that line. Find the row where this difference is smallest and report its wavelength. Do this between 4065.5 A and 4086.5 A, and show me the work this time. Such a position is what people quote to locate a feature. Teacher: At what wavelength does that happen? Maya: 4082.0 A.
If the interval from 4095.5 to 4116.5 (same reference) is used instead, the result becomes 4115.0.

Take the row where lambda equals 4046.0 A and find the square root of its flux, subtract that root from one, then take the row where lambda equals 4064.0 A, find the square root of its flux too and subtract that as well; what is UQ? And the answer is -1.85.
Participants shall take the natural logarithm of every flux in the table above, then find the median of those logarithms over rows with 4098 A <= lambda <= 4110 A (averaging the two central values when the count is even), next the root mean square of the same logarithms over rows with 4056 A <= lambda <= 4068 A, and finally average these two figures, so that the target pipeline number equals 0.786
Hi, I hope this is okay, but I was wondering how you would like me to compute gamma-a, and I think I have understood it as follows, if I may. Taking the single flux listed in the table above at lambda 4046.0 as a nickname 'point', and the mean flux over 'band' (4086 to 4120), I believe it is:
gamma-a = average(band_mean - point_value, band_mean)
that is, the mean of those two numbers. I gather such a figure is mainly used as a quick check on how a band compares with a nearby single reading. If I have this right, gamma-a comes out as 1.33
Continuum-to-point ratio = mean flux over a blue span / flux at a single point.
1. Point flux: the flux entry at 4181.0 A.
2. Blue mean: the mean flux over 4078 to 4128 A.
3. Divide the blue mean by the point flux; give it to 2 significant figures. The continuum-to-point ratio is 0.99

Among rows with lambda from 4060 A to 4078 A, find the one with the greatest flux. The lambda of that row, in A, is 4061.0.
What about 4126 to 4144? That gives 4139.0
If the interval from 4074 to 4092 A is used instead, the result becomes 4091.0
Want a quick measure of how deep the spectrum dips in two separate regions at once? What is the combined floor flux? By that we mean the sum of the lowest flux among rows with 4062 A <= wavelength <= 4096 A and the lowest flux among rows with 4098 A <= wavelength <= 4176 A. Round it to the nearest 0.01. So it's 4.04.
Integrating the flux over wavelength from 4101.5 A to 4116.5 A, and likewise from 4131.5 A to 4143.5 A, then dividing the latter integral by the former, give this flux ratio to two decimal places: 0.79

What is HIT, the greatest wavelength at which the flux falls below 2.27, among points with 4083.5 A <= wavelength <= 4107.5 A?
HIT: 4103.0 A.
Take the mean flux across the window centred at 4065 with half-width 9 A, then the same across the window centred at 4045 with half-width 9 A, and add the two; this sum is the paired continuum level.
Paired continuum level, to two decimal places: 4.44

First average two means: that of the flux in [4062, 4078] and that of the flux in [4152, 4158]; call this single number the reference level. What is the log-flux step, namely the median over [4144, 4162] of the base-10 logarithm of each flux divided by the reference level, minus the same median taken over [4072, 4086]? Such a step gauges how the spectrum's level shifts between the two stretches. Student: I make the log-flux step 0.018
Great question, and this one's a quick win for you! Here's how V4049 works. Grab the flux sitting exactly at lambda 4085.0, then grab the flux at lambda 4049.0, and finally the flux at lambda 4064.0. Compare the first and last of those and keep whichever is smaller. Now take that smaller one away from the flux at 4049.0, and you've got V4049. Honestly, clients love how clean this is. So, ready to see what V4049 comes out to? 0.2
